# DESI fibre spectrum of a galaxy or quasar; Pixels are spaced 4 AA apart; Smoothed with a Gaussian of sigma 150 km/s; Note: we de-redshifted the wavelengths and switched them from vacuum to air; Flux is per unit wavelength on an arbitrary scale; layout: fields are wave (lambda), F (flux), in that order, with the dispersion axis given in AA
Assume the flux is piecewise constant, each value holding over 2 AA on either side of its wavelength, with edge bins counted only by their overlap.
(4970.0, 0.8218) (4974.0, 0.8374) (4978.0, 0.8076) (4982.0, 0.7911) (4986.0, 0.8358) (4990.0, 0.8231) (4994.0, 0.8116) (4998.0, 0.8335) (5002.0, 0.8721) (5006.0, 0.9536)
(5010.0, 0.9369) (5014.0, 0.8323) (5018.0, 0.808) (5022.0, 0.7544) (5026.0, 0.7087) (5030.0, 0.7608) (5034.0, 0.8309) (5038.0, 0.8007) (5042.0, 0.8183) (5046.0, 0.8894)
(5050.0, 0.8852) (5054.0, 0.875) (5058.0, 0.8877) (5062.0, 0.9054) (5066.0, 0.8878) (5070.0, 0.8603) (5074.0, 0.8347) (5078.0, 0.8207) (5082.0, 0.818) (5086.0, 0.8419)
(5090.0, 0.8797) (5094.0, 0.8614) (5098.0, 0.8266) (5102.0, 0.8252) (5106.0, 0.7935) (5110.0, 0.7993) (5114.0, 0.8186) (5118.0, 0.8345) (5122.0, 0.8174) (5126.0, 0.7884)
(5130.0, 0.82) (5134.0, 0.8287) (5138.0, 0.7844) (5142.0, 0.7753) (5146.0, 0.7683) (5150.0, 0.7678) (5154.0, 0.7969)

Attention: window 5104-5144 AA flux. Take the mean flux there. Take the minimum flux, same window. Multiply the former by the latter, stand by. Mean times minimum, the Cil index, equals 0.62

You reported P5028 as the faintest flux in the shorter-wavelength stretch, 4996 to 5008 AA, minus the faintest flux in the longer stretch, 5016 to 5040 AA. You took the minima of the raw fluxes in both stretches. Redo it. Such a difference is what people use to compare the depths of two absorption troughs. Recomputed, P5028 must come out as 0.12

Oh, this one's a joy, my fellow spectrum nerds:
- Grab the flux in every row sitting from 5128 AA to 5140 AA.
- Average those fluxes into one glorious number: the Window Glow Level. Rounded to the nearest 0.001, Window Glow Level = 0.811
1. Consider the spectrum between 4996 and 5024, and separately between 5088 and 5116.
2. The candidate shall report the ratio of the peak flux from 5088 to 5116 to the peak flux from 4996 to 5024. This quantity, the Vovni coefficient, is 0.92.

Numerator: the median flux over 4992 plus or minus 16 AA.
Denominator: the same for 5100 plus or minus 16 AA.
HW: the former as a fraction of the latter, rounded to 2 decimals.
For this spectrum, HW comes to 1.00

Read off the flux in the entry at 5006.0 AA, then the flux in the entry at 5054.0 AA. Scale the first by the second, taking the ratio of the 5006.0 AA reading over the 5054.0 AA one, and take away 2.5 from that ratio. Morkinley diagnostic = -1.41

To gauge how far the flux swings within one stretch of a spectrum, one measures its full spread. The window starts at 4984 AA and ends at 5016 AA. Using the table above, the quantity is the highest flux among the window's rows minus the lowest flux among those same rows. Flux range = 0.14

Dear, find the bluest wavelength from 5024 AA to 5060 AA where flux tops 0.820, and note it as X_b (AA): 5034.0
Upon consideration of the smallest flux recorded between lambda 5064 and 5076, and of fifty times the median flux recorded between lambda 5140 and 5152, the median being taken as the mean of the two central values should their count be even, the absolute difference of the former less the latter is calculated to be 37.6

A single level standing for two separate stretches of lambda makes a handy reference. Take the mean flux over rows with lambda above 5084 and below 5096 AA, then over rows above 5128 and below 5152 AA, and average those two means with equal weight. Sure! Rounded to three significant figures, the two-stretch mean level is 0.826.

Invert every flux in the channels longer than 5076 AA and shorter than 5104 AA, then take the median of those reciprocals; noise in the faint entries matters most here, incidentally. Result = 1.21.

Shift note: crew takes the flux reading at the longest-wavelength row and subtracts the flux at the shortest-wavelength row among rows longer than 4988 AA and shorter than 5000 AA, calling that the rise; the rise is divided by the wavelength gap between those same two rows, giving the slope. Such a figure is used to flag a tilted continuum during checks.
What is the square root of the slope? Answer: 0.04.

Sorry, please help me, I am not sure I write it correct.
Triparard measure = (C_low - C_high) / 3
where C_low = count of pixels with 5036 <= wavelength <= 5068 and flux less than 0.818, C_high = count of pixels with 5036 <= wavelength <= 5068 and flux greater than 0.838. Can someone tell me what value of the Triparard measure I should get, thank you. -1.7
